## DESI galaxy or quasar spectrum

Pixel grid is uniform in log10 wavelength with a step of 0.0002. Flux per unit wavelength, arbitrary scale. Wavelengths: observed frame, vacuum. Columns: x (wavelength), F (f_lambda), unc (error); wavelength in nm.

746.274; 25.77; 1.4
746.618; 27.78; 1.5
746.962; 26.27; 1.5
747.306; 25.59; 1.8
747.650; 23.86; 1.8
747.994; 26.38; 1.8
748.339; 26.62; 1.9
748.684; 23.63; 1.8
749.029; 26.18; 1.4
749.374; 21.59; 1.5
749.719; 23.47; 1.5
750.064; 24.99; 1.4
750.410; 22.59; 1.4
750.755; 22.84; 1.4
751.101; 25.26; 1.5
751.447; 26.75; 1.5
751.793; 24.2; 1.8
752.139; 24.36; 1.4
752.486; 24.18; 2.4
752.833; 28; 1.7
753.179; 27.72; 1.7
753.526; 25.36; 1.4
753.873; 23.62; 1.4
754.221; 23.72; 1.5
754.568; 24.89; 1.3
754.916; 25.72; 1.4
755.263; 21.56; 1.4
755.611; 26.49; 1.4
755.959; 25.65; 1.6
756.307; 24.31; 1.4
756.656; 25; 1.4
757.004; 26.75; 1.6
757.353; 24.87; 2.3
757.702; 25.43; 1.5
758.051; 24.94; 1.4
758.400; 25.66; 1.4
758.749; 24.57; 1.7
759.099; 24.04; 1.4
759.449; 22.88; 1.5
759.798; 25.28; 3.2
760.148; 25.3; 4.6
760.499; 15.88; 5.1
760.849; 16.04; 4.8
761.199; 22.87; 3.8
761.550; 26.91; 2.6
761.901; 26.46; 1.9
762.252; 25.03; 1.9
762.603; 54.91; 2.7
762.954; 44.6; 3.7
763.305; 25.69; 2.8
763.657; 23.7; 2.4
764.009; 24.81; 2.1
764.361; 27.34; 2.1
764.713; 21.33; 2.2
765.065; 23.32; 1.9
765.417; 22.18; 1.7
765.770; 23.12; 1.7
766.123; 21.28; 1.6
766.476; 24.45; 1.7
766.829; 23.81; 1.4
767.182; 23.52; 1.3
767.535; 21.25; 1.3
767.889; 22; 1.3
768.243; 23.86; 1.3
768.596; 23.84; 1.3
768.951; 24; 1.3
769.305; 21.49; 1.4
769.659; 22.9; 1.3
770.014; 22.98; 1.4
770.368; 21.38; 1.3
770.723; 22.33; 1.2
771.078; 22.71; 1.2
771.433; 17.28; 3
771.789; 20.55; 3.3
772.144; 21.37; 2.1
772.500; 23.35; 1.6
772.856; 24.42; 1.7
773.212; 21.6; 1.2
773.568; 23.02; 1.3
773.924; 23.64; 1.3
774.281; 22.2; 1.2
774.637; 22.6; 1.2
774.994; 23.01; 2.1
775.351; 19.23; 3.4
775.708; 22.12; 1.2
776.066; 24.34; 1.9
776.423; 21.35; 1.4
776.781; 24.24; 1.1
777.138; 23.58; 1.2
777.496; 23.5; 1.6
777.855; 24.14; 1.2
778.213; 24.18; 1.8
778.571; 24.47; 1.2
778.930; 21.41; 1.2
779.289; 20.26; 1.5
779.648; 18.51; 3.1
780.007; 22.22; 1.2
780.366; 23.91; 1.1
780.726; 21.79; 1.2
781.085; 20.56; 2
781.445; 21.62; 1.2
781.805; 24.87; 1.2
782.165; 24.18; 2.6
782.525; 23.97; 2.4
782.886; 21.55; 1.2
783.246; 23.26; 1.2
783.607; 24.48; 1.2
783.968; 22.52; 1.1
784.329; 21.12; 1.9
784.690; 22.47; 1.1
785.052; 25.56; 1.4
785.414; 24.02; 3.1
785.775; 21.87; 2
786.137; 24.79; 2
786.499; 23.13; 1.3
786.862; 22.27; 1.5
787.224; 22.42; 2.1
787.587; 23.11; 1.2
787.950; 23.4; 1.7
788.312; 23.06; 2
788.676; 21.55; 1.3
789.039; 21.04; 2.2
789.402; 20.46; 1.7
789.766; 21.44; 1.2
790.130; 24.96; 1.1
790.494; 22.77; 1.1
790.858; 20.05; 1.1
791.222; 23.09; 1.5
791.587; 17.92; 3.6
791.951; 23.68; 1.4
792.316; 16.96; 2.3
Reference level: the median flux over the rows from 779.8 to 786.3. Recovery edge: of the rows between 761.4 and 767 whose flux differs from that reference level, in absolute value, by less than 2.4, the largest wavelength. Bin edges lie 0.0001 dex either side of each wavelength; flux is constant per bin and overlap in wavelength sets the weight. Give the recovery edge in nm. 766.829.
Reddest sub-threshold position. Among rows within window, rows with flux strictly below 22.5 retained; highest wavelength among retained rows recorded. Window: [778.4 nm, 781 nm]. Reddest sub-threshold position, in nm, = 780.726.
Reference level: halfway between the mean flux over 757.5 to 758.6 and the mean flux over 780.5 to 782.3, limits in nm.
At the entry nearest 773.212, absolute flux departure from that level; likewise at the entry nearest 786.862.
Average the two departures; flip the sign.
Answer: -2.0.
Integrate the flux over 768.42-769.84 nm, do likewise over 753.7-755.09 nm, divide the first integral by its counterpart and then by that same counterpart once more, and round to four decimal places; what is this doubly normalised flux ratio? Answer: 0.0282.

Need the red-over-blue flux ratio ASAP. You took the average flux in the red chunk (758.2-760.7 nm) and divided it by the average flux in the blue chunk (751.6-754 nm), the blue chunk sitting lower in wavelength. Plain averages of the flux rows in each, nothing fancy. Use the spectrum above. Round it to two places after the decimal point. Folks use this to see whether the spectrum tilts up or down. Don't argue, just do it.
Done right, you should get 0.92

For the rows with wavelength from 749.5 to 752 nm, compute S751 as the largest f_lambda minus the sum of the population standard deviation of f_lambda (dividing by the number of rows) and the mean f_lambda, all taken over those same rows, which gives 1.1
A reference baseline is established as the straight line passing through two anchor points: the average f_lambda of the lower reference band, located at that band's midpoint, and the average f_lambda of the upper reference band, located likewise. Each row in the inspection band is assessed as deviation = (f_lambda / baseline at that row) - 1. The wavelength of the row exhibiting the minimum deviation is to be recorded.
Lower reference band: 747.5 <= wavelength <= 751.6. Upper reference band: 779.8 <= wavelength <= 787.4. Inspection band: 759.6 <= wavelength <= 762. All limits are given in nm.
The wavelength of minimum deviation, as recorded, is 760.499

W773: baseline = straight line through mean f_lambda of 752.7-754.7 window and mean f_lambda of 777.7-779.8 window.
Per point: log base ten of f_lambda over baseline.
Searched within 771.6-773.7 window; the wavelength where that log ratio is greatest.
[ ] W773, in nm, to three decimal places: 772.856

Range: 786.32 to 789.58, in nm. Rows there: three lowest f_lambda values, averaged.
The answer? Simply 21.0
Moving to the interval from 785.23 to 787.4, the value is 22.2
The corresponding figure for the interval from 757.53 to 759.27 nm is 24.5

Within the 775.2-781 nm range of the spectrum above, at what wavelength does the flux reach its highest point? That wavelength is 778.571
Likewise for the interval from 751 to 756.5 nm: 752.833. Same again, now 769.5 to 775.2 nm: 772.856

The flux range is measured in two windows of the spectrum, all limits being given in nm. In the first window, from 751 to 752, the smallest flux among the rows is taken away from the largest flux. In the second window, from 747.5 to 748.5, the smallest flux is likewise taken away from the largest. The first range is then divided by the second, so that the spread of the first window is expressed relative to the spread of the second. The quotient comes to 0.92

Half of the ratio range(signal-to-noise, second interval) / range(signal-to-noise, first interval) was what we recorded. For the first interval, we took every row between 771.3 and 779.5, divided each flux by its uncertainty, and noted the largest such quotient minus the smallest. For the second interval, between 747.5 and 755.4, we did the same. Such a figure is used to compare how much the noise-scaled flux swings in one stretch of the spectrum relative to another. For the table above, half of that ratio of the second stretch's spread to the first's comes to 0.28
